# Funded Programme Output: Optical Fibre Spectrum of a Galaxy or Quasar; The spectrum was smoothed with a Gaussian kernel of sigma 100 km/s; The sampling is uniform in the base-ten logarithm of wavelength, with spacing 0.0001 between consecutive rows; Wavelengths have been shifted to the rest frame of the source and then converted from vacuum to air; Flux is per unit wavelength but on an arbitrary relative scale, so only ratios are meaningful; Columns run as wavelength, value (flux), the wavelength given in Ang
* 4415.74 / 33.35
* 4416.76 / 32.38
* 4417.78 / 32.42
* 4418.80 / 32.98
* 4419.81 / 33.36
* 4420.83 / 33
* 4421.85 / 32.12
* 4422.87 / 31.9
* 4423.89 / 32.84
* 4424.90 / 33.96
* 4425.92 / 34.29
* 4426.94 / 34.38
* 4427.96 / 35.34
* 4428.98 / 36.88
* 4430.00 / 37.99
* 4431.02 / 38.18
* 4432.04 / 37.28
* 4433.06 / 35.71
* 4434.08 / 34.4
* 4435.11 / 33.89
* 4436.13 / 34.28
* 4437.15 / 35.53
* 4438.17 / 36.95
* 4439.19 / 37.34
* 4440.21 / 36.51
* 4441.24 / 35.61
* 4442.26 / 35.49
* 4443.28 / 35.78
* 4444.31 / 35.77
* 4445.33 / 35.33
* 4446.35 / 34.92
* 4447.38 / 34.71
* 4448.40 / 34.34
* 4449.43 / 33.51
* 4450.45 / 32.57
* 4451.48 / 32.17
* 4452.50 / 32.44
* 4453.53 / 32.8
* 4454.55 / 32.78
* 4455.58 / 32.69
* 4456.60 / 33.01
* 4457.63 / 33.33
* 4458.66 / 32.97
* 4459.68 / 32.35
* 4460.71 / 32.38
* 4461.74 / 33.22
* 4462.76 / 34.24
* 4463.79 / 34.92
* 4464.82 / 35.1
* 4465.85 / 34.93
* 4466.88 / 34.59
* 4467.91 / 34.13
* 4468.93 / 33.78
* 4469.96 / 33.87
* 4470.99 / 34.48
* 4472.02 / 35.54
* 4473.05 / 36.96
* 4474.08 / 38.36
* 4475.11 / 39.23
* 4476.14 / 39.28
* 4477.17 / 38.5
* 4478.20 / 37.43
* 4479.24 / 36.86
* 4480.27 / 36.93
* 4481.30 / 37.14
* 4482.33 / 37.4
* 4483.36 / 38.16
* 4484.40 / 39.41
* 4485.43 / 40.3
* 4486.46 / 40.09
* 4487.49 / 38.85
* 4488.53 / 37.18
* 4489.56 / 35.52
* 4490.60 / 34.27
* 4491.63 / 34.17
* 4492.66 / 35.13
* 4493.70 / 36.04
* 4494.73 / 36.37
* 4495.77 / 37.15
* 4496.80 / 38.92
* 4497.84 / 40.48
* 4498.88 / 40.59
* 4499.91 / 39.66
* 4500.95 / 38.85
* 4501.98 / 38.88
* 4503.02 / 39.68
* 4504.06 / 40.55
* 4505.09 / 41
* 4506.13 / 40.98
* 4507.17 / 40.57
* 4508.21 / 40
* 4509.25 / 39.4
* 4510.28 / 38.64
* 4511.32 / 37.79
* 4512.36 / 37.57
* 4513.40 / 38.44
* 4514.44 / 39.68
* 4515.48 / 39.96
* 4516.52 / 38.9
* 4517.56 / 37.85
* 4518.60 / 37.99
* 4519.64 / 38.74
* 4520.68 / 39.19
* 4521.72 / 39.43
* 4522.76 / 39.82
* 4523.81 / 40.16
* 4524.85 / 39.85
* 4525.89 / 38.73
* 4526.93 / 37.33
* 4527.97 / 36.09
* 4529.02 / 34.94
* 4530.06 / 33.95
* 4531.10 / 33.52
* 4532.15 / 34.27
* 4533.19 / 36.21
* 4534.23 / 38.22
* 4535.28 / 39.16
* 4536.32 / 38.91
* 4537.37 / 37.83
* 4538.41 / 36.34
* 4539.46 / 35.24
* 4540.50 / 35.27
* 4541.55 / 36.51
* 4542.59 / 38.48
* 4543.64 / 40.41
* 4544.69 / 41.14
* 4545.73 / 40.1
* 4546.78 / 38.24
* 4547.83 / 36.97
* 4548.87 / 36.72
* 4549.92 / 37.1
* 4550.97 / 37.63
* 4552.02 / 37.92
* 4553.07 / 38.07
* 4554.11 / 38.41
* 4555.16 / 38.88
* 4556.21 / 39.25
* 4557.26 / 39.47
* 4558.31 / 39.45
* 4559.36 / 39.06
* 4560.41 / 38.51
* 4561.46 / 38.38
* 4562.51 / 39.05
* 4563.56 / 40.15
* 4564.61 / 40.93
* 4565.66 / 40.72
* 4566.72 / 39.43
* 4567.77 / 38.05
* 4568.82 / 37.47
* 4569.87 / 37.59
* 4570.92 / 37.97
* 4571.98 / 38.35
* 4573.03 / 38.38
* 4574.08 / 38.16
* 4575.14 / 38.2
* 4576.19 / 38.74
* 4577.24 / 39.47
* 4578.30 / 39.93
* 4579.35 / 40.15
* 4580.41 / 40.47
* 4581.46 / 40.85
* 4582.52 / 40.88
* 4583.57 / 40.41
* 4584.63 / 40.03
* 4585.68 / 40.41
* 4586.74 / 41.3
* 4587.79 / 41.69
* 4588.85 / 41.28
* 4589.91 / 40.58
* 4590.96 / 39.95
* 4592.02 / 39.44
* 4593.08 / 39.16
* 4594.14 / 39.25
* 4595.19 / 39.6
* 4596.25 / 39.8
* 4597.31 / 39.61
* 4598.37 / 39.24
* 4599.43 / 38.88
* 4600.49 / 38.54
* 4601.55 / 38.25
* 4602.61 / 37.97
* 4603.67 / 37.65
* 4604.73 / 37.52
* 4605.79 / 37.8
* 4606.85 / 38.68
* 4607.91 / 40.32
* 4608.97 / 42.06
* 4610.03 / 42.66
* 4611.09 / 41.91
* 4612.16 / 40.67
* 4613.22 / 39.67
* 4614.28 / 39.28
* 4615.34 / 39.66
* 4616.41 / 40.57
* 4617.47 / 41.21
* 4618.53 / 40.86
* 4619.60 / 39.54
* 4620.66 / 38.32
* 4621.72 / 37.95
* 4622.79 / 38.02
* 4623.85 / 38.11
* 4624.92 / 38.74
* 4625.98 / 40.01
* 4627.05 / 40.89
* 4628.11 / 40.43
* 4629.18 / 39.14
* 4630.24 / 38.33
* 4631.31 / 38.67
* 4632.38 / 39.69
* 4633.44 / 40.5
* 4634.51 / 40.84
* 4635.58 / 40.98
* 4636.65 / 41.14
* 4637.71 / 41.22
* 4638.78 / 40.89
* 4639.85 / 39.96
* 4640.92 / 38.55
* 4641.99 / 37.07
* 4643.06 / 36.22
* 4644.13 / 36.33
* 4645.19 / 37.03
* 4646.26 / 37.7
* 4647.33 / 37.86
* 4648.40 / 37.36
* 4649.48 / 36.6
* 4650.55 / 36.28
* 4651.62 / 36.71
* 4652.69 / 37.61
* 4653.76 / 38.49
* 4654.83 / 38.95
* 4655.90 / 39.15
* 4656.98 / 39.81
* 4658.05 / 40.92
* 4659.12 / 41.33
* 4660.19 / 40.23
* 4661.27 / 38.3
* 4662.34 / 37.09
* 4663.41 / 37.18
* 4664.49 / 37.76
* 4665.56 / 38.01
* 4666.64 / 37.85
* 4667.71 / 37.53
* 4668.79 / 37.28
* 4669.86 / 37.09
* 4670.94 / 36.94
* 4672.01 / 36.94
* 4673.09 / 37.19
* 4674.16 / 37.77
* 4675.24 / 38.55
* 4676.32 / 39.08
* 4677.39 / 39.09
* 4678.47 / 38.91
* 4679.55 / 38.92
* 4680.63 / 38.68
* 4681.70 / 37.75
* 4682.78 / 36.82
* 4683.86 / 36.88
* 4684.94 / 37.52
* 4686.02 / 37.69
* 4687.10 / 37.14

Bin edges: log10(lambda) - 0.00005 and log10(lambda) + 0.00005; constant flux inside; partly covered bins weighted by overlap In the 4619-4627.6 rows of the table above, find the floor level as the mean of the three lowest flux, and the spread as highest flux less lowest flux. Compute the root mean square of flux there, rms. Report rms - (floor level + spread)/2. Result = 18.5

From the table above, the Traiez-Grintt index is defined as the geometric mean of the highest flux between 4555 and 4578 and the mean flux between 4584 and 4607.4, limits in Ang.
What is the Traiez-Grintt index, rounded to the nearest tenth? 40.2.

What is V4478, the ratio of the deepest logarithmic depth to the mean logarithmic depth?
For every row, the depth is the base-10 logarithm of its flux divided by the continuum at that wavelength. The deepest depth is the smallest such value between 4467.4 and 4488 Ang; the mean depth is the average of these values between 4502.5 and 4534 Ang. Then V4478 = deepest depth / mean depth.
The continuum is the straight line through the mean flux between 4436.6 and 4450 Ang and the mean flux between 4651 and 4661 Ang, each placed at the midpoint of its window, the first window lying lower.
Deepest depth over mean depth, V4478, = -1.6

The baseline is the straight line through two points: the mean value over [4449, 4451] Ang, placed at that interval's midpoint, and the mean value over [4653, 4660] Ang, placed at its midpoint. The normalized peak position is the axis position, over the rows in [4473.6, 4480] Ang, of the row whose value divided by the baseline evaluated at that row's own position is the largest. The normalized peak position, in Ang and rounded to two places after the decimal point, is 4476.14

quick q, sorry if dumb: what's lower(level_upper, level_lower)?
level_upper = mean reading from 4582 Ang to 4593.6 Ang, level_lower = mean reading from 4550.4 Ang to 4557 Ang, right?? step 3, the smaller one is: 38.4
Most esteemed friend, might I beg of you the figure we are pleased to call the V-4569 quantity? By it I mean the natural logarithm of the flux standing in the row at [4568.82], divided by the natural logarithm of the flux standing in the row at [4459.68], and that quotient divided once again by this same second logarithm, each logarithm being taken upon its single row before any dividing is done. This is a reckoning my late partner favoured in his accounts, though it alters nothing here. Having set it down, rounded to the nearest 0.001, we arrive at 0.300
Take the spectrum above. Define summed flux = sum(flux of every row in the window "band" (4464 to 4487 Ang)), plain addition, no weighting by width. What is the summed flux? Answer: 812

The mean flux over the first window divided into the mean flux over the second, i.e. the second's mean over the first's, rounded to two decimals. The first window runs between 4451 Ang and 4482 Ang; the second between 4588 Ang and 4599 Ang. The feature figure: 1.14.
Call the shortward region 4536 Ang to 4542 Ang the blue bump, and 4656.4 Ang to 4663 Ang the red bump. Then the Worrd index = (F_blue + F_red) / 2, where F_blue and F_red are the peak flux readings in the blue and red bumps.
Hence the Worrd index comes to 40.1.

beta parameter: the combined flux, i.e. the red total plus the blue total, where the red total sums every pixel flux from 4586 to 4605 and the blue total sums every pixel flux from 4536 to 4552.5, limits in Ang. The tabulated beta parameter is 1315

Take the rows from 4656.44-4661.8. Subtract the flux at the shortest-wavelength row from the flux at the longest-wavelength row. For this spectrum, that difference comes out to -1.5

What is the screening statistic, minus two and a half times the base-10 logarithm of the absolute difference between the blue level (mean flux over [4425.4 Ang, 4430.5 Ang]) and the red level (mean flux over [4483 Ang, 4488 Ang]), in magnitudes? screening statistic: -1.4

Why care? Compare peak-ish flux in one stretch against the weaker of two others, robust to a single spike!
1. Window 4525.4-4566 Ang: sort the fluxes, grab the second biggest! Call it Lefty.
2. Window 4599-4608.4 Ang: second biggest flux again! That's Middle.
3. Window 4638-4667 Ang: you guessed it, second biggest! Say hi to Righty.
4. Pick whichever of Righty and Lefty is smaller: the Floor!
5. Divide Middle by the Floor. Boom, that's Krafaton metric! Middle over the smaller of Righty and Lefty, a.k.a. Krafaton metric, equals 0.95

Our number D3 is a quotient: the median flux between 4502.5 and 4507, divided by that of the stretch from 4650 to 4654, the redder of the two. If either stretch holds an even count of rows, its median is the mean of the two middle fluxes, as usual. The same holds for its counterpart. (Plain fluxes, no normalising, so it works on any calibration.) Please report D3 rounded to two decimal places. 1.10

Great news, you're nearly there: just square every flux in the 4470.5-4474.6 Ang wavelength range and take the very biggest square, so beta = 1471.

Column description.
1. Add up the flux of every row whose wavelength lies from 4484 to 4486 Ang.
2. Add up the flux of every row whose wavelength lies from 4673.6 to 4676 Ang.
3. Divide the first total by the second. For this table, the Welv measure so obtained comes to 1.04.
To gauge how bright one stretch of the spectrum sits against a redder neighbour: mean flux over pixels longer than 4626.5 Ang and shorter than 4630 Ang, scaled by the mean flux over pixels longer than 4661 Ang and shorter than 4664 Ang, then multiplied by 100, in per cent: 107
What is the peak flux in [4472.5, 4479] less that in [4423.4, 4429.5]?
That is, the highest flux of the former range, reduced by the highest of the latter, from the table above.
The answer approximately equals 2.4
